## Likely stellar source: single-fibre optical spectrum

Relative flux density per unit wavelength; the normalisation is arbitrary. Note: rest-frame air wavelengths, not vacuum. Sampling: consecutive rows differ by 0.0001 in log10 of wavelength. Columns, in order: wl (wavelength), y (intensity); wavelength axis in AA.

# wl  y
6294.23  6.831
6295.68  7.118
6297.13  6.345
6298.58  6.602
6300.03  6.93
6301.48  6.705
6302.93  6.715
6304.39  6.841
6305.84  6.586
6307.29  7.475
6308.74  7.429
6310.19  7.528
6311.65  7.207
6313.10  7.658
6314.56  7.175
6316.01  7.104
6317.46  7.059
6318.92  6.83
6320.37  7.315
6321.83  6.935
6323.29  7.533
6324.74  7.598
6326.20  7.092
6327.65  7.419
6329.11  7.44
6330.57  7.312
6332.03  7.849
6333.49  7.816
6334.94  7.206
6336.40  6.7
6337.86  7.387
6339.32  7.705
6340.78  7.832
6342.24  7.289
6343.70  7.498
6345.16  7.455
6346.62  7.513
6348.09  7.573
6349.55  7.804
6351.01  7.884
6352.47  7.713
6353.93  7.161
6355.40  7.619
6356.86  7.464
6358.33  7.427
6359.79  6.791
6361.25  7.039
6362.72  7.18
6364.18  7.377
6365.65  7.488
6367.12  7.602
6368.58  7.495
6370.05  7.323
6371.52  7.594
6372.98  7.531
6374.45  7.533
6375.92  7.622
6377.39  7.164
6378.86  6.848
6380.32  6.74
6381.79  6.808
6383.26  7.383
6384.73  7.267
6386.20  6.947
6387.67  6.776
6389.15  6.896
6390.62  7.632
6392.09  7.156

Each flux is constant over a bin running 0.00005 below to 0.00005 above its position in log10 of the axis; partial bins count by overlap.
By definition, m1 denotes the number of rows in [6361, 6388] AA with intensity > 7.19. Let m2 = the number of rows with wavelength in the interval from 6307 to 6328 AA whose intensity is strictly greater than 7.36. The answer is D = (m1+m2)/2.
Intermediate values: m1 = 11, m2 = 7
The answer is 9.0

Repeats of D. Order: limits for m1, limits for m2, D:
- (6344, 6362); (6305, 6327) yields 7.5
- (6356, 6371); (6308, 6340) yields 9.0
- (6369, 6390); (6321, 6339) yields 7.0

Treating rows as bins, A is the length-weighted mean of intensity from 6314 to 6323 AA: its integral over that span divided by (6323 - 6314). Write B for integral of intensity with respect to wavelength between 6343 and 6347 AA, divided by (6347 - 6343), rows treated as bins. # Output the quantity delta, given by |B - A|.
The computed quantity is 0.40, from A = 7.09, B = 7.49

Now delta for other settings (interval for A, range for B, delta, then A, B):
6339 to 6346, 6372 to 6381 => 0.29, 7.55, 7.26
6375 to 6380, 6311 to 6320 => 0.01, 7.19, 7.18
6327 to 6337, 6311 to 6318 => 0.15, 7.40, 7.25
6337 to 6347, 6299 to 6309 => 0.59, 7.52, 6.92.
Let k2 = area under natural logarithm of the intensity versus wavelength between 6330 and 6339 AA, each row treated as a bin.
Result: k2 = 18.0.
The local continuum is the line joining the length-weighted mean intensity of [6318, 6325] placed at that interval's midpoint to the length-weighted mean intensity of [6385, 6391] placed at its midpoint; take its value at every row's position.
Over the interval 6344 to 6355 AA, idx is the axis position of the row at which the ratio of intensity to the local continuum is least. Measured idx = 6353.93 AA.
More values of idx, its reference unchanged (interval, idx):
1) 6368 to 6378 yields 6377.39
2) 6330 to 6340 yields 6336.40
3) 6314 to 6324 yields 6318.92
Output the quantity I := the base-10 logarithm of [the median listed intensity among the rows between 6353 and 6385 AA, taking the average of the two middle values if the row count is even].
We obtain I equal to 0.868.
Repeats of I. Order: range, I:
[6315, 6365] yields 0.871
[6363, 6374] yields 0.875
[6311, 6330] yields 0.858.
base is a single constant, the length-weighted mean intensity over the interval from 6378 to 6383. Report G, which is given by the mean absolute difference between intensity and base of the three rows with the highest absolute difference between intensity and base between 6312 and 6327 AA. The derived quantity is 0.72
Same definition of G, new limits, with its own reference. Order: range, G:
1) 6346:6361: 0.93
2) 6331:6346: 0.96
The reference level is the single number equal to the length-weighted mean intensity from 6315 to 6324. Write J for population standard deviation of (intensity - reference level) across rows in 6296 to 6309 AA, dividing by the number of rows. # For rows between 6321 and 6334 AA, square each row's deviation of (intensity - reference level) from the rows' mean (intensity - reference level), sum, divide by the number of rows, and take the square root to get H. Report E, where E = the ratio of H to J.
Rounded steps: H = 0.29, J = 0.36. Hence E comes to 0.80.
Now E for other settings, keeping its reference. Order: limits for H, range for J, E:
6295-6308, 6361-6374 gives 1.72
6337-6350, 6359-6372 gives 0.68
